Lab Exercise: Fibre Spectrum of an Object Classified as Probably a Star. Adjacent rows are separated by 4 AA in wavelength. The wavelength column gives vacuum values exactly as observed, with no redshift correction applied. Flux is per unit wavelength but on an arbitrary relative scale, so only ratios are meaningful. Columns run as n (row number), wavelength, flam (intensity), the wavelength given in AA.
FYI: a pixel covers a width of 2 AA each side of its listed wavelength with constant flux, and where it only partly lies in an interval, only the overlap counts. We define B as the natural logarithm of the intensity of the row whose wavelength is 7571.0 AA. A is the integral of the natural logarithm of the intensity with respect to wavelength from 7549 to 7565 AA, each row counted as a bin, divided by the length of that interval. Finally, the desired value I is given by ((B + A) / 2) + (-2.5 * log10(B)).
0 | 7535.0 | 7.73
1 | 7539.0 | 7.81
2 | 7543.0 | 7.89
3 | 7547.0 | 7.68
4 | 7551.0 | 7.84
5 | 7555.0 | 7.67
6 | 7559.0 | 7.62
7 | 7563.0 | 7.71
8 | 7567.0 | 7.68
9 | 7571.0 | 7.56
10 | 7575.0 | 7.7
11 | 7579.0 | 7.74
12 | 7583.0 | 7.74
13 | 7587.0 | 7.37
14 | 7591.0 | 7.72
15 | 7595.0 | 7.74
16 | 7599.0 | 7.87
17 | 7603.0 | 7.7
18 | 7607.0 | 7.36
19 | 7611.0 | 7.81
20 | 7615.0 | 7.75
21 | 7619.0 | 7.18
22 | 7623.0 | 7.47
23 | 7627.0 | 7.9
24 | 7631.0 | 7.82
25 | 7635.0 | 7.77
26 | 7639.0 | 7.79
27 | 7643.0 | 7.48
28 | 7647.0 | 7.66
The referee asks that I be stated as 1.268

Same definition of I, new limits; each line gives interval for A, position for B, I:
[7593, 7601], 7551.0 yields 1.273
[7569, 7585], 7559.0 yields 1.266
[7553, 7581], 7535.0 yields 1.264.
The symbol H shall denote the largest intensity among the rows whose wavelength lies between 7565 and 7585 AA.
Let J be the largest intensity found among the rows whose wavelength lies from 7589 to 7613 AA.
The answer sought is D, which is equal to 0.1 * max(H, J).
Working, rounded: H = 7.74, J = 7.87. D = 0.787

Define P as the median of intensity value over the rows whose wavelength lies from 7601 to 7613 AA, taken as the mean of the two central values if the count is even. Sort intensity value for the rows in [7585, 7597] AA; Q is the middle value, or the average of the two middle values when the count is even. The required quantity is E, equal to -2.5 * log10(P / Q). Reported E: 0.003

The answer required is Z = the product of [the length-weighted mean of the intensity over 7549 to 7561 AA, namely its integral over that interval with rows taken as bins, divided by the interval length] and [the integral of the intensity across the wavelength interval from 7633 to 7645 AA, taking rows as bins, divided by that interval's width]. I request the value 59.2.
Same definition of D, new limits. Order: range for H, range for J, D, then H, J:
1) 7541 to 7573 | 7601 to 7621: 0.789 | 7.89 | 7.81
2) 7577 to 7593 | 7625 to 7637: 0.790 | 7.74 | 7.9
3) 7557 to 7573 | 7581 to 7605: 0.787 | 7.71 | 7.87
